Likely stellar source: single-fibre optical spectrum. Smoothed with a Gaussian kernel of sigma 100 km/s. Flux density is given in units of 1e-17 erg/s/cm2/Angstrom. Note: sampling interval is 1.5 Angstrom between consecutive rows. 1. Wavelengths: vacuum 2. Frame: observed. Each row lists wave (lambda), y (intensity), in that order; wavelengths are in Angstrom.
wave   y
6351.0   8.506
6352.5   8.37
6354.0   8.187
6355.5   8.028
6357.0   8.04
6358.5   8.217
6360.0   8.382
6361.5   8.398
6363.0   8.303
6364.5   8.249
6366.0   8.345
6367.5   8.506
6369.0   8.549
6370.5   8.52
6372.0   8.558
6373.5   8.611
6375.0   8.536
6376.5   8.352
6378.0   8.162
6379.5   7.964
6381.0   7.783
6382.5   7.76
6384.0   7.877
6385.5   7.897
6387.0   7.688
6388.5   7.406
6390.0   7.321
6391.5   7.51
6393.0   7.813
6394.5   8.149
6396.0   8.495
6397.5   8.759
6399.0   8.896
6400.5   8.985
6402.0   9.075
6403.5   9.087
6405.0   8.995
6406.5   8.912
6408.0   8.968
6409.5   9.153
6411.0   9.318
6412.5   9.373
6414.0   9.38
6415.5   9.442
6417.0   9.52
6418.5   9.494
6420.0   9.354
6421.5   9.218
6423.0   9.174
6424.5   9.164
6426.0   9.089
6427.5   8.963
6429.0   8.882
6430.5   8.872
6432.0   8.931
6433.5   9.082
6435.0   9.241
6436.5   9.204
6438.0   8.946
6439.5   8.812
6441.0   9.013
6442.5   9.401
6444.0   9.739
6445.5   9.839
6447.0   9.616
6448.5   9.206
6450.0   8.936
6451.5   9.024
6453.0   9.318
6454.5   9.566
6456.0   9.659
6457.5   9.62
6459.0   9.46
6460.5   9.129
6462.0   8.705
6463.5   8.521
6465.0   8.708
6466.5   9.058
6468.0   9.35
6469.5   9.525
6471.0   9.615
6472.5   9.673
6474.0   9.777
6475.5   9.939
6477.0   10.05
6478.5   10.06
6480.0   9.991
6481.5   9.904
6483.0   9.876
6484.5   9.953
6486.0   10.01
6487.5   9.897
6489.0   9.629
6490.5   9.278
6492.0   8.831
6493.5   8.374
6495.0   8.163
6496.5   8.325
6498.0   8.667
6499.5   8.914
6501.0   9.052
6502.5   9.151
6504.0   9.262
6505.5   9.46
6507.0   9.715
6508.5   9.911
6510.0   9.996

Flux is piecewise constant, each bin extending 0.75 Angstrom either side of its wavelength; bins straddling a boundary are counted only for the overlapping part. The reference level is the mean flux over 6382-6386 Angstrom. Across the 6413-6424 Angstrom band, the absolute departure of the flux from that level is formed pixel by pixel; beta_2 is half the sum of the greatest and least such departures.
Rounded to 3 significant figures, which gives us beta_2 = 1.50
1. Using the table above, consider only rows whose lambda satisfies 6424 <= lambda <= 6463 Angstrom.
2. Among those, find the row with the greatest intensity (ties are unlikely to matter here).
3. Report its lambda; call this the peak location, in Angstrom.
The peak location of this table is 6445.5 Angstrom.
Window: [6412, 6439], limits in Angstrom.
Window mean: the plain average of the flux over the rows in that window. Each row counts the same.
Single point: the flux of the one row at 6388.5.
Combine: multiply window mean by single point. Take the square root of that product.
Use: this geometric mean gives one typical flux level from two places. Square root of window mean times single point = 8.2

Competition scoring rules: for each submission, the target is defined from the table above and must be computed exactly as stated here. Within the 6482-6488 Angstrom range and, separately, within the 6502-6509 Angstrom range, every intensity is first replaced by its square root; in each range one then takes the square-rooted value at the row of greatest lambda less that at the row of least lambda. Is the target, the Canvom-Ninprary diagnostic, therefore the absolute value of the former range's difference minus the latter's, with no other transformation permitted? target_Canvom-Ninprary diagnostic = 0.12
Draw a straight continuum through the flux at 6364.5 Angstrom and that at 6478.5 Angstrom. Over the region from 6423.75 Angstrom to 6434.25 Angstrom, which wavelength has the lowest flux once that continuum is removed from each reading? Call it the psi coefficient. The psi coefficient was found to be 6430.5 Angstrom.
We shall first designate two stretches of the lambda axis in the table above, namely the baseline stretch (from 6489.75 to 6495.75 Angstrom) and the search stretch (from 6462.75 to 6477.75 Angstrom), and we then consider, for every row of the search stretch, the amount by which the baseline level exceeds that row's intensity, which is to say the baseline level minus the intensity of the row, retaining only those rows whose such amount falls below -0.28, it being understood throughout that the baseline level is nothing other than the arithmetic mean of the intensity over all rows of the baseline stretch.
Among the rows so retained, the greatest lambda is 6477.0 Angstrom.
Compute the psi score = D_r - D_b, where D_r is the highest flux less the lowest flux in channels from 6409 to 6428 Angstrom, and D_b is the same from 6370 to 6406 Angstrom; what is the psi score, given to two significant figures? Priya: -1.2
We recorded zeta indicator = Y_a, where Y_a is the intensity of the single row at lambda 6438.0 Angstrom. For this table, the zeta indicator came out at 8.946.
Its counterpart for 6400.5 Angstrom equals 8.985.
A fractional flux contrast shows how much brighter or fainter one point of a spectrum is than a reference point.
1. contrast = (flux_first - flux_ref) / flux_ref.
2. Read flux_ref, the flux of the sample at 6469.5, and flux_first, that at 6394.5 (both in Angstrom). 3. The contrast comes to -0.14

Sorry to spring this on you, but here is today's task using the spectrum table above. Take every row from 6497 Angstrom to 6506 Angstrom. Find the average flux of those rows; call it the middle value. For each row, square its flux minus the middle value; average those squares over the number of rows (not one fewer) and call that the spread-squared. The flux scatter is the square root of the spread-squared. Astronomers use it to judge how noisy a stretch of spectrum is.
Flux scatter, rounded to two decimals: 0.25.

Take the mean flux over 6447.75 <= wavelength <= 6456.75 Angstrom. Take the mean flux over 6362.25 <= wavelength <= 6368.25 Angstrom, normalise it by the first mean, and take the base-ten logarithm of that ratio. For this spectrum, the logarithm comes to -0.046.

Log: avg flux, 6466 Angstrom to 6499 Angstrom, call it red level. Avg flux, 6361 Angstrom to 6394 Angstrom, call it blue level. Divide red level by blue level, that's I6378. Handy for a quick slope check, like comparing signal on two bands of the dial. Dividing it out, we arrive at 1.17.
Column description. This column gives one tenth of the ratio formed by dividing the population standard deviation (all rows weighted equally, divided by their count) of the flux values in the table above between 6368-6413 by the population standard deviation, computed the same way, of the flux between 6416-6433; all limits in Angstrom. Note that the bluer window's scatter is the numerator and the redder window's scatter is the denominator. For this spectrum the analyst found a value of 0.27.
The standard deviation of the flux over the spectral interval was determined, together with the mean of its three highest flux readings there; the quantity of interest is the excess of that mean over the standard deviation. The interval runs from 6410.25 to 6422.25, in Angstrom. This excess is 9.39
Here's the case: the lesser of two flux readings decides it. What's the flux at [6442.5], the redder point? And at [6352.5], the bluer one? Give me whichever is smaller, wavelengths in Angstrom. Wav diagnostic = 8.4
